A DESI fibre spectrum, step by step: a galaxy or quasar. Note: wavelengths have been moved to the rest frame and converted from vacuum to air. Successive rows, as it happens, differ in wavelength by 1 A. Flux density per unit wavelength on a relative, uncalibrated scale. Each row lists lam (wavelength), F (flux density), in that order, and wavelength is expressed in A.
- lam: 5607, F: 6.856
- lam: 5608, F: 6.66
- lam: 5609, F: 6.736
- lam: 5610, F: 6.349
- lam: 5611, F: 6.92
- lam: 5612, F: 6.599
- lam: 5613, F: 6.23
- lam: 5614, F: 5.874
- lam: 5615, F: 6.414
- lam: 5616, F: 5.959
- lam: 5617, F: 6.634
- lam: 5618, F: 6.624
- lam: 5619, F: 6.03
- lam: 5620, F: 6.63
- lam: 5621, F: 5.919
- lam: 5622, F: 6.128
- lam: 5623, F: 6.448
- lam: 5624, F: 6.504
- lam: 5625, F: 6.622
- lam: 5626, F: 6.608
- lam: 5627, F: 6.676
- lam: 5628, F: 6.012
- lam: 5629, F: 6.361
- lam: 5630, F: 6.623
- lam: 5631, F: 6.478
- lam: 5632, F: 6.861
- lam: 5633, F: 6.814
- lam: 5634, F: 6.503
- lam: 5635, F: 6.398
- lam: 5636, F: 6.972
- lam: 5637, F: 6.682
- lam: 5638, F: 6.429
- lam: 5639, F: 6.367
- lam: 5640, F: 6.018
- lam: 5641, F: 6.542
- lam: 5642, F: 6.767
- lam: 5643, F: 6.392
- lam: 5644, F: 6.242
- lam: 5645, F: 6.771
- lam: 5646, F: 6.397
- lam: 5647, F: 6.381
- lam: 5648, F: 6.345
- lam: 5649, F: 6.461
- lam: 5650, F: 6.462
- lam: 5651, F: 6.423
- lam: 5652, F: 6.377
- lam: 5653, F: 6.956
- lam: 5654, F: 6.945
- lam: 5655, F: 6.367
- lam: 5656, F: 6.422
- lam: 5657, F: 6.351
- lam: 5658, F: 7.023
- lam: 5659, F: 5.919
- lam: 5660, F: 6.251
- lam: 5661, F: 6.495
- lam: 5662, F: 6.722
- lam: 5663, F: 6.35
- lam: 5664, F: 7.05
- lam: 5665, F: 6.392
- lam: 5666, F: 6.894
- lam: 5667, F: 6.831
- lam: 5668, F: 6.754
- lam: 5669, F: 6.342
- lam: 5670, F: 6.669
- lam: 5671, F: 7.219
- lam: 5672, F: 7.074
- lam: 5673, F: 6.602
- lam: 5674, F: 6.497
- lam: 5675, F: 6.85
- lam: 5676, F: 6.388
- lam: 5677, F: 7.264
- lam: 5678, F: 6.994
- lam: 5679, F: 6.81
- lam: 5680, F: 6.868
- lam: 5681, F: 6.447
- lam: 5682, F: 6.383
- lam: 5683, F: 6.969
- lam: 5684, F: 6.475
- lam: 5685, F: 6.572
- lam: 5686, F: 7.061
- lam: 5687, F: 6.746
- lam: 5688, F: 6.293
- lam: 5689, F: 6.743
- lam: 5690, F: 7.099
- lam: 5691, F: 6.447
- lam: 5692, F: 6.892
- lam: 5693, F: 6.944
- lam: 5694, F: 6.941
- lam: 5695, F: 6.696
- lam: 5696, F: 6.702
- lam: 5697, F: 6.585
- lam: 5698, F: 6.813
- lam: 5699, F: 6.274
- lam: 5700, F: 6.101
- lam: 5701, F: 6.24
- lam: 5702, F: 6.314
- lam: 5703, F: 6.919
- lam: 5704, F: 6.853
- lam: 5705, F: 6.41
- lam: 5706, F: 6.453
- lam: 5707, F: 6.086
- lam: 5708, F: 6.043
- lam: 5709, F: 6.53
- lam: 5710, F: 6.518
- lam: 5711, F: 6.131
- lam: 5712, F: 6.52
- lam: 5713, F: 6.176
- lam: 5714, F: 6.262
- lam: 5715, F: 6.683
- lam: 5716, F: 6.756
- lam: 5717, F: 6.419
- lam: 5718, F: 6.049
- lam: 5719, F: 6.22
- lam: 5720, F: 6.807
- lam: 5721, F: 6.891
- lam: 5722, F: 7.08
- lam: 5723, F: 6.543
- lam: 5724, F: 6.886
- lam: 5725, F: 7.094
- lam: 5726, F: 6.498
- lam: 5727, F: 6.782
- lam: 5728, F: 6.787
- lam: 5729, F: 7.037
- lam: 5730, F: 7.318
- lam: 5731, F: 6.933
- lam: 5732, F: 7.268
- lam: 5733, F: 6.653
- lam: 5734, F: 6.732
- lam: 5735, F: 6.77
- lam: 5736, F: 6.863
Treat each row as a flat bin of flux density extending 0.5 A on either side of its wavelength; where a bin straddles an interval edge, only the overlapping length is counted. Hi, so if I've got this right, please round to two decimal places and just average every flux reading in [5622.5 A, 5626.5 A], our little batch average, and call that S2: 6.55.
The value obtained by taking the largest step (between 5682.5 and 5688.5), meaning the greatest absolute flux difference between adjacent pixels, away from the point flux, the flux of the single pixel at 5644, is 5.7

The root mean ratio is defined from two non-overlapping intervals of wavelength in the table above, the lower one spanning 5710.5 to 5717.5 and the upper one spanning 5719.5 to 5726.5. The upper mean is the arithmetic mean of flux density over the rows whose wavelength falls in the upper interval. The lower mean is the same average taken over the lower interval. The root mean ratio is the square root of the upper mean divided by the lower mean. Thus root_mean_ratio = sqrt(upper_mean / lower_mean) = 1.031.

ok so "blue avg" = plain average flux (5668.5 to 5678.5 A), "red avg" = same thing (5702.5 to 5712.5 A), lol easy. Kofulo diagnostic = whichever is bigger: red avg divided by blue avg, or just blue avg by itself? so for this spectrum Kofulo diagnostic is 6.79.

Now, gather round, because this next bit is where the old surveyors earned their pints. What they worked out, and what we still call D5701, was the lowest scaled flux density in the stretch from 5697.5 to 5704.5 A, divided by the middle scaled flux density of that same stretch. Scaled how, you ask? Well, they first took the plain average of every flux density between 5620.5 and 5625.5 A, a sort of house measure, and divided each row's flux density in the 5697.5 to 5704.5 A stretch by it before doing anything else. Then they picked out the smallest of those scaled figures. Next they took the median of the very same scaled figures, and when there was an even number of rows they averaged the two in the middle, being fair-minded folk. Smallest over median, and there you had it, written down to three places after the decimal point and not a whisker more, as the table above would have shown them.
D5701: 0.966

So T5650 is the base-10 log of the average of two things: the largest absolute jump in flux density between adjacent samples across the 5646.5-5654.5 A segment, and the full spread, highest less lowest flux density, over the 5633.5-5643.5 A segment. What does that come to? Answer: -0.12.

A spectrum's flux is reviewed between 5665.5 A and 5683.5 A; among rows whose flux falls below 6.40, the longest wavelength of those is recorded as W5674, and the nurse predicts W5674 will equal 5682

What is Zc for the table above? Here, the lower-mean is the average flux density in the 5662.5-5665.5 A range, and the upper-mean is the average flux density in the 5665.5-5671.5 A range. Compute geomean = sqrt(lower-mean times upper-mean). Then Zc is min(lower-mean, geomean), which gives 6.60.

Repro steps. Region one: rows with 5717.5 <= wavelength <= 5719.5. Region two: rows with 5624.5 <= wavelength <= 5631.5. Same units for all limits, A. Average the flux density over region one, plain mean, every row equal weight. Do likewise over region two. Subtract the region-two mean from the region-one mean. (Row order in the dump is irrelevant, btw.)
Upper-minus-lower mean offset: -0.3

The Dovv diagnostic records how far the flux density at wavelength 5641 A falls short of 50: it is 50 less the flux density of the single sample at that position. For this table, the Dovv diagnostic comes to 43.5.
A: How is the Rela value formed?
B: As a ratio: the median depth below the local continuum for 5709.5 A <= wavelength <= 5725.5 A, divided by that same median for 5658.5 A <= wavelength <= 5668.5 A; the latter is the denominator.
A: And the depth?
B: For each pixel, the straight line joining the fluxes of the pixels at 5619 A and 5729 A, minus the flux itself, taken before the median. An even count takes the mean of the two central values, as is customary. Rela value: -2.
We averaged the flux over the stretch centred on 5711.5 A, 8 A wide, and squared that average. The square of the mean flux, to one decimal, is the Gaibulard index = 40.4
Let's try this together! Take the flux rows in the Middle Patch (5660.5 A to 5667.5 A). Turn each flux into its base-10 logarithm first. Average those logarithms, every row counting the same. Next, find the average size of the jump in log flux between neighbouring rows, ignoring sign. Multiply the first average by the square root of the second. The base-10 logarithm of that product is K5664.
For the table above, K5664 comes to -0.87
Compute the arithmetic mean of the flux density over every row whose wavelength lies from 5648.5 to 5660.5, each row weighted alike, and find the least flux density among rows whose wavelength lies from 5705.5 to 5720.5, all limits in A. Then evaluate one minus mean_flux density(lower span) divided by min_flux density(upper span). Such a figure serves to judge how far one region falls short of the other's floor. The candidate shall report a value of -0.075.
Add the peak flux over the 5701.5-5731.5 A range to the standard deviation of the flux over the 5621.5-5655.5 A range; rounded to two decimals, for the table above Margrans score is 7.56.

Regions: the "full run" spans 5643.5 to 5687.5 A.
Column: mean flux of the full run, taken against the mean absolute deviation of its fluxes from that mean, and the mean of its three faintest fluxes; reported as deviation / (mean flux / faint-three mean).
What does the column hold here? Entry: 0.245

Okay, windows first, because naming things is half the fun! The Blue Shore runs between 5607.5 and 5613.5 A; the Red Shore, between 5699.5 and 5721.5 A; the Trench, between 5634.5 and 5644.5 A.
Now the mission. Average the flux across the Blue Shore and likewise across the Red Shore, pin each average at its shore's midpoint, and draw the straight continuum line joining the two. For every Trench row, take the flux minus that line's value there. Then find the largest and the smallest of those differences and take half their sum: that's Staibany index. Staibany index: 0.0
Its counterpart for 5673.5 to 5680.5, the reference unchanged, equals 0.3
